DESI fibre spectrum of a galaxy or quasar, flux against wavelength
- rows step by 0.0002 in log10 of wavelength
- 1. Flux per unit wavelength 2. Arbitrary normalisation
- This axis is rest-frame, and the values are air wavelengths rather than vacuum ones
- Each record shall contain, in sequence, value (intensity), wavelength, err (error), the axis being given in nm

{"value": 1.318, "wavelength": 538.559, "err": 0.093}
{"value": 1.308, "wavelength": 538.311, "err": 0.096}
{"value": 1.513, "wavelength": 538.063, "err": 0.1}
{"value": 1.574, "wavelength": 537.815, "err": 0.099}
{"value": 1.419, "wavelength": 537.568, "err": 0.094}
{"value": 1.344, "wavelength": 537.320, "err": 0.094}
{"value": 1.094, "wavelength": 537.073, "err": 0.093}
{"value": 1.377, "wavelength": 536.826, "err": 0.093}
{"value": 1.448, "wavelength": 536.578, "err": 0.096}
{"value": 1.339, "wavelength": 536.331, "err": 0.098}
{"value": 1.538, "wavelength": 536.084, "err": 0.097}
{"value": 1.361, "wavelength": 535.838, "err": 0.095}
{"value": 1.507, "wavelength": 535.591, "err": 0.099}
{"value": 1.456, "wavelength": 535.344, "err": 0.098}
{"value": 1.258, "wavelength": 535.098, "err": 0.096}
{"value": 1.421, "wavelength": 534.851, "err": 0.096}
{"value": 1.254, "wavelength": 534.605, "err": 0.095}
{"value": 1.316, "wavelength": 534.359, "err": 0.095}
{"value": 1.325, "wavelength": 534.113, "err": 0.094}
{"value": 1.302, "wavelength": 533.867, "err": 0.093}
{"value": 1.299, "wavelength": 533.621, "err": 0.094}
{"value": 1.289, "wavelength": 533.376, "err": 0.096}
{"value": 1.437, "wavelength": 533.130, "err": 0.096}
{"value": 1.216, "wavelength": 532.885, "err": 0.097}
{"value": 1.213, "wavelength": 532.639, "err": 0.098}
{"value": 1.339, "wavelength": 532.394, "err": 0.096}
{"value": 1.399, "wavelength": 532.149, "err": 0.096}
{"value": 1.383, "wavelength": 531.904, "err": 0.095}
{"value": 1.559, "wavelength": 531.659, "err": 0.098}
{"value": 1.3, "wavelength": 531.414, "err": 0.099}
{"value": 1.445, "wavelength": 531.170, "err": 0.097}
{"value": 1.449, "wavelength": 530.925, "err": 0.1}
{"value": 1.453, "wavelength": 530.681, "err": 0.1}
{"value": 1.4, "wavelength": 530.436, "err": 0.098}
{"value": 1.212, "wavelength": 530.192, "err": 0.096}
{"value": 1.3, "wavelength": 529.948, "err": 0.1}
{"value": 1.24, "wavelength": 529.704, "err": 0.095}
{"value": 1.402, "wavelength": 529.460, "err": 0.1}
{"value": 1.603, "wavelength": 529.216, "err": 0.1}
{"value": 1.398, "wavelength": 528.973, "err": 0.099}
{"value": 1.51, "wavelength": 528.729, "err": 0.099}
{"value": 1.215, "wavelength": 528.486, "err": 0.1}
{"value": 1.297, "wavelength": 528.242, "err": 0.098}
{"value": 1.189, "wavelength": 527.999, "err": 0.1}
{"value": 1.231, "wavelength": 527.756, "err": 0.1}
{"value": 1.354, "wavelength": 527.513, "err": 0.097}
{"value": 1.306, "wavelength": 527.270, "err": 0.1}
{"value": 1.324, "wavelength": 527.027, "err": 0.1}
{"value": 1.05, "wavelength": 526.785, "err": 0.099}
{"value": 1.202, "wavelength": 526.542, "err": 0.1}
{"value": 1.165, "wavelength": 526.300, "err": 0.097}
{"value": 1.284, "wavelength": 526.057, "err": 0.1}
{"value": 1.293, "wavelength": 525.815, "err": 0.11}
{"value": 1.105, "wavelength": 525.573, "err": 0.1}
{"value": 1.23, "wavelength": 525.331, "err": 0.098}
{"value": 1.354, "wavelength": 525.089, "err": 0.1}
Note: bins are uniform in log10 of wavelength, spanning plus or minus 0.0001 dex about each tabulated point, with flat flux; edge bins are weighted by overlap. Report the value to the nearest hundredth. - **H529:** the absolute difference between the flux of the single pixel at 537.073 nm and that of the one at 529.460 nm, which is 0.31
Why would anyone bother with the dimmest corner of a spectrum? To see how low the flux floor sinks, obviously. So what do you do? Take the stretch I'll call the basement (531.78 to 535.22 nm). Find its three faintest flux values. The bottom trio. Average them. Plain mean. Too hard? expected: 1.23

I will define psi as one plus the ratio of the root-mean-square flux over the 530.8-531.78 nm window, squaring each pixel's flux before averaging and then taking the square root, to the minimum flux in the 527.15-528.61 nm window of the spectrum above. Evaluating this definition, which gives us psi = 2.21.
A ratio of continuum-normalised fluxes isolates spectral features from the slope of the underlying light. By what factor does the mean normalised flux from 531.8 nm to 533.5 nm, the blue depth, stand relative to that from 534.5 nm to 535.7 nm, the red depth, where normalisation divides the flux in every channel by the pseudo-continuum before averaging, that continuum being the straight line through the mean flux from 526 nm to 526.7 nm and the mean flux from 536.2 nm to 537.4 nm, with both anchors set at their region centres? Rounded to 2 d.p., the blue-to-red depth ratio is 0.98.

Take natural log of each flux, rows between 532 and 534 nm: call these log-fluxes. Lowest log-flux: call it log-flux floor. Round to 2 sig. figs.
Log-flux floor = 0.19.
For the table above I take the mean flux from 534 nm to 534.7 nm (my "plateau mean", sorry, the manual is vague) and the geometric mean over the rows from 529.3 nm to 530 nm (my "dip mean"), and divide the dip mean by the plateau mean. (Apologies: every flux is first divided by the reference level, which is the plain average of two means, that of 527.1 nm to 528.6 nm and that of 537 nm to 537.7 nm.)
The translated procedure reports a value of 1.01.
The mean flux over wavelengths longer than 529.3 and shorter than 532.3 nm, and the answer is 1.38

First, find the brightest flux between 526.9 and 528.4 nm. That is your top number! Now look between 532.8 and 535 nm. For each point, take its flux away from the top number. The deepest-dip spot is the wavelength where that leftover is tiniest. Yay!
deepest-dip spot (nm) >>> 533.130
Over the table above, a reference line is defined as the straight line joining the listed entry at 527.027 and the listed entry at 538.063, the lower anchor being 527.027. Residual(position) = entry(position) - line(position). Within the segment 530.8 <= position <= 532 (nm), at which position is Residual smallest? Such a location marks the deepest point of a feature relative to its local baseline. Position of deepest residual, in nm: 531.414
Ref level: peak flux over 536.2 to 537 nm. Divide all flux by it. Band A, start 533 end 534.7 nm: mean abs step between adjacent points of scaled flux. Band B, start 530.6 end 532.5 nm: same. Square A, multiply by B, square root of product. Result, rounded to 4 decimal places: 0.0075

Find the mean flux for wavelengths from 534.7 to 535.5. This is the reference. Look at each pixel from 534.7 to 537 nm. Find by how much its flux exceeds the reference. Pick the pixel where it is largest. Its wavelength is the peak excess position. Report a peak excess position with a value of 536.084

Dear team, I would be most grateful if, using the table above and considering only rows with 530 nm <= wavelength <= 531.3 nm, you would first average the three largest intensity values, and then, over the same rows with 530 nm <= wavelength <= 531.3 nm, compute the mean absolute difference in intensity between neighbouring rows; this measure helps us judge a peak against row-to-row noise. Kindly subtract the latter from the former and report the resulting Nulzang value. 1.39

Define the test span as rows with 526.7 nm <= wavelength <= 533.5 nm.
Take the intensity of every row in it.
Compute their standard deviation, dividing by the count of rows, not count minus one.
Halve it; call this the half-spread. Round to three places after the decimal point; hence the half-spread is 0.060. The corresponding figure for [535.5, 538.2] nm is 0.064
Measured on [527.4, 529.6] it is 0.066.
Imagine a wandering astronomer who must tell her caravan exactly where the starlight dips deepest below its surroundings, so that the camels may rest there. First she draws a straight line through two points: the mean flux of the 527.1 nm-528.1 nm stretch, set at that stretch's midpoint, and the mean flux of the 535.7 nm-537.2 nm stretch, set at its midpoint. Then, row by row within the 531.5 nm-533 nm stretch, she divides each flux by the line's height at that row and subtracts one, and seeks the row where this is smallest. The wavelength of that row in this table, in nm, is 532.639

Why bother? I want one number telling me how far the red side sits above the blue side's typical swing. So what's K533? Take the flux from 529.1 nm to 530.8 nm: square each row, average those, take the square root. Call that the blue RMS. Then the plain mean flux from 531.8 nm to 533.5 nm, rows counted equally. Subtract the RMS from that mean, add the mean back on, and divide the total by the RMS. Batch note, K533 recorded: 0.92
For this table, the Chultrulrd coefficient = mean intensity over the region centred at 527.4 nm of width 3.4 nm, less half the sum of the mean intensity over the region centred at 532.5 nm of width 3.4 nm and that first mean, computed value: -0.041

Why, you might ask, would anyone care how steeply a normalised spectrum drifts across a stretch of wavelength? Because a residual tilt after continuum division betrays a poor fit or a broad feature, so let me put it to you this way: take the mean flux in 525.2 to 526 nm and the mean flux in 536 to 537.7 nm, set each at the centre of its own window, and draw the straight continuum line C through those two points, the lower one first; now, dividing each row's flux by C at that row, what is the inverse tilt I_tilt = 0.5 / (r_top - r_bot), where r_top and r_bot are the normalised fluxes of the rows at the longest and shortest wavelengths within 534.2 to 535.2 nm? -10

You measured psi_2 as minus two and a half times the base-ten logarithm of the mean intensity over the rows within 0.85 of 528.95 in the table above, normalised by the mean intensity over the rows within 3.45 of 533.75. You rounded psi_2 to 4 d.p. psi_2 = -0.0137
